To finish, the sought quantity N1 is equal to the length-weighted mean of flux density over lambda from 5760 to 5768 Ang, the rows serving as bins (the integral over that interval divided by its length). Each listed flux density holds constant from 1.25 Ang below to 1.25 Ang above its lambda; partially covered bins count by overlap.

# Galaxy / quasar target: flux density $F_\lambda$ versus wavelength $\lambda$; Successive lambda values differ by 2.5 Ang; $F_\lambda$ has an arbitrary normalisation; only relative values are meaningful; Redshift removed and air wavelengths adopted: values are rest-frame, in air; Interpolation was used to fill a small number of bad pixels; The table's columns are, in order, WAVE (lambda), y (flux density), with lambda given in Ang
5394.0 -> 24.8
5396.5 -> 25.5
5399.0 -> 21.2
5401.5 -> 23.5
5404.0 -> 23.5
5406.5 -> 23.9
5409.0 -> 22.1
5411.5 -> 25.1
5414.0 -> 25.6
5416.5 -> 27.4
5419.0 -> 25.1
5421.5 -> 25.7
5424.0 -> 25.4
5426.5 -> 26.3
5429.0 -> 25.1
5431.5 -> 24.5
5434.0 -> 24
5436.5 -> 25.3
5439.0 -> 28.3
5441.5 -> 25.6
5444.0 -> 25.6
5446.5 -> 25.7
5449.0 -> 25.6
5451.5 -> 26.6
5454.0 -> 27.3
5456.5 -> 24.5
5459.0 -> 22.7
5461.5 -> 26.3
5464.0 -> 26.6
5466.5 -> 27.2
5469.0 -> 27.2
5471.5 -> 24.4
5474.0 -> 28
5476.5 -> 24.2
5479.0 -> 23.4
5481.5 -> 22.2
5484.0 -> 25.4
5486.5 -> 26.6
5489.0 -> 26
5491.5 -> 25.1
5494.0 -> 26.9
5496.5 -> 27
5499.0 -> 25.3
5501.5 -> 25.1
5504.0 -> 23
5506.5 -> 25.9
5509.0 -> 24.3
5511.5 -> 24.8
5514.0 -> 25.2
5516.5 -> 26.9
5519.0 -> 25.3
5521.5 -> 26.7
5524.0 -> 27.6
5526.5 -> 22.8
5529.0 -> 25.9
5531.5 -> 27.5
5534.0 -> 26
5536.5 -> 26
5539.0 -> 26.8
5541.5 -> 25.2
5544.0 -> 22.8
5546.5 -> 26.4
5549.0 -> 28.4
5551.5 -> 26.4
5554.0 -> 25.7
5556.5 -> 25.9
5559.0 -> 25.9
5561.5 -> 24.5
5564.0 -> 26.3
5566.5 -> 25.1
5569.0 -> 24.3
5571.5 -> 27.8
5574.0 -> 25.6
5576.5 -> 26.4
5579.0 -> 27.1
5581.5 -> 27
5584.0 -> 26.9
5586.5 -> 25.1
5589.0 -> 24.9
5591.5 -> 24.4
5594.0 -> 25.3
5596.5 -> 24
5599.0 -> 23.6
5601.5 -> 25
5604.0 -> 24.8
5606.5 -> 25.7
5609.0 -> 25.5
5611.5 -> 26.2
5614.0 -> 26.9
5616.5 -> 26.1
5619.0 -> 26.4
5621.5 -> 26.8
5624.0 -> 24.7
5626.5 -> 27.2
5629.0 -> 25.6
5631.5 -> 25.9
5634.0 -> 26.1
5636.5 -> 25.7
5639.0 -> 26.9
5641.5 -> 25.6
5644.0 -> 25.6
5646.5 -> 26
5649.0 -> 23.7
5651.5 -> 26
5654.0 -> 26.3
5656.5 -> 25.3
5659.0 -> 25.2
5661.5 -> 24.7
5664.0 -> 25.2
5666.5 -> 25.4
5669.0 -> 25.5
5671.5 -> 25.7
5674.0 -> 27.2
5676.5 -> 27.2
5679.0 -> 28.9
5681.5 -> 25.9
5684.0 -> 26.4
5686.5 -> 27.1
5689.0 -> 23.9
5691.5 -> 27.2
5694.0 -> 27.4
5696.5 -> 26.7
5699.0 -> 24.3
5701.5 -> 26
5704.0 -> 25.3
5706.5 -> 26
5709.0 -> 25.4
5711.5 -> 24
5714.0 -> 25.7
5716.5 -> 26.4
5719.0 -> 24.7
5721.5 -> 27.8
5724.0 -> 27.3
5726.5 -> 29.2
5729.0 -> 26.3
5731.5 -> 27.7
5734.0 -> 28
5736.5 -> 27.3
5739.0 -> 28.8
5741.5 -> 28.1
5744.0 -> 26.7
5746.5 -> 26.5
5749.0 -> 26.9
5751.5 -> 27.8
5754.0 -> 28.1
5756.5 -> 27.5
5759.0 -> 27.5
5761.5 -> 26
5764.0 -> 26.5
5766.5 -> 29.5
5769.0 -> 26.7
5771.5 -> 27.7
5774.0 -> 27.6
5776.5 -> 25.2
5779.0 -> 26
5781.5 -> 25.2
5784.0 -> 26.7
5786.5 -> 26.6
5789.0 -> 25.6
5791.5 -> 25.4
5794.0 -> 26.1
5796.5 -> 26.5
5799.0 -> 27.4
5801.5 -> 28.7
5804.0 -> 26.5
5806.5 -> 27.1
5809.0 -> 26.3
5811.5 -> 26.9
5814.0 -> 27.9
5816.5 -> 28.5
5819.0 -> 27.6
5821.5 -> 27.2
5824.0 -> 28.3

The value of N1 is 27.3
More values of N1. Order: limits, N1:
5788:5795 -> 25.7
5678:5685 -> 27.0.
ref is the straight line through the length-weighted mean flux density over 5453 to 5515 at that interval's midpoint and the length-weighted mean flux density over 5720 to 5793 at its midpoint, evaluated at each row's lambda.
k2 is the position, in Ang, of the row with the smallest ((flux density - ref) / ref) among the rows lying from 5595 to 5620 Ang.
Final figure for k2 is 5599.0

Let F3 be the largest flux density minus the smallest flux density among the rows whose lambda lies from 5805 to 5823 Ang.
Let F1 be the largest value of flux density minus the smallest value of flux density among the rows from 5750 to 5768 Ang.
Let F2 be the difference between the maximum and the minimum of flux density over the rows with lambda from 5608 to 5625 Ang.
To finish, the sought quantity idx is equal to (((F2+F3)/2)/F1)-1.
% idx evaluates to -0.4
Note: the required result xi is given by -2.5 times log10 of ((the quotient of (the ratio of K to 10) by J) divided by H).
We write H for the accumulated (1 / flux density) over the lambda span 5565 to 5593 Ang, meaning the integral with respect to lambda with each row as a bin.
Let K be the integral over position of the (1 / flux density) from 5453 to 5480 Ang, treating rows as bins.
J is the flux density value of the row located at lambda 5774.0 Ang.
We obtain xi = 6.13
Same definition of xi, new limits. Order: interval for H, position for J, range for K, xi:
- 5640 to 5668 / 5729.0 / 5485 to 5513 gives 6.05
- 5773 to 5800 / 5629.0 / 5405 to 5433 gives 5.93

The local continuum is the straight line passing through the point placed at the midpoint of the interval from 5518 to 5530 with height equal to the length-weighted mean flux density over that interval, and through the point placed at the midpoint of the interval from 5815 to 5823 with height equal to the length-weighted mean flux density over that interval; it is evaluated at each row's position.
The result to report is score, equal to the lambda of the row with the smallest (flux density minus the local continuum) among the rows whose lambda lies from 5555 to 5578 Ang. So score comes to 5569.0 Ang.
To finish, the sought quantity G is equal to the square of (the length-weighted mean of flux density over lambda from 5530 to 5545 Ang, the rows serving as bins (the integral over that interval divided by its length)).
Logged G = 664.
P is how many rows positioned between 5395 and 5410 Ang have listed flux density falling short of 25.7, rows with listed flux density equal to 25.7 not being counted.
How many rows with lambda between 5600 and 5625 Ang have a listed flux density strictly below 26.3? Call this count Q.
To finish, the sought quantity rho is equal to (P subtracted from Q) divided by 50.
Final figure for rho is 0.020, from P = 6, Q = 7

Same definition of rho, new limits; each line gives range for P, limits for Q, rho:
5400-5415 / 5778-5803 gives -0.020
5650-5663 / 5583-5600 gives 0.060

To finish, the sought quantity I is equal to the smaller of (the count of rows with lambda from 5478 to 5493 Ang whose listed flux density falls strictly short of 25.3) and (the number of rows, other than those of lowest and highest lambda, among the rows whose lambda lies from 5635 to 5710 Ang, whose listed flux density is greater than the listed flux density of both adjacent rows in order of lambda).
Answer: 3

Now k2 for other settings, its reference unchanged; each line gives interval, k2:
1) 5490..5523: 5504.0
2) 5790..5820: 5791.5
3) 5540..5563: 5544.0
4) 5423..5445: 5434.0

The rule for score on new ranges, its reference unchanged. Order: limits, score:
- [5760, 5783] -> 5781.5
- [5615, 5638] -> 5624.0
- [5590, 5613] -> 5599.0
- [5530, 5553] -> 5544.0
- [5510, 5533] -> 5526.5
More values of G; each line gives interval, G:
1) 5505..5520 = 643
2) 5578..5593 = 669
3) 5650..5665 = 646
